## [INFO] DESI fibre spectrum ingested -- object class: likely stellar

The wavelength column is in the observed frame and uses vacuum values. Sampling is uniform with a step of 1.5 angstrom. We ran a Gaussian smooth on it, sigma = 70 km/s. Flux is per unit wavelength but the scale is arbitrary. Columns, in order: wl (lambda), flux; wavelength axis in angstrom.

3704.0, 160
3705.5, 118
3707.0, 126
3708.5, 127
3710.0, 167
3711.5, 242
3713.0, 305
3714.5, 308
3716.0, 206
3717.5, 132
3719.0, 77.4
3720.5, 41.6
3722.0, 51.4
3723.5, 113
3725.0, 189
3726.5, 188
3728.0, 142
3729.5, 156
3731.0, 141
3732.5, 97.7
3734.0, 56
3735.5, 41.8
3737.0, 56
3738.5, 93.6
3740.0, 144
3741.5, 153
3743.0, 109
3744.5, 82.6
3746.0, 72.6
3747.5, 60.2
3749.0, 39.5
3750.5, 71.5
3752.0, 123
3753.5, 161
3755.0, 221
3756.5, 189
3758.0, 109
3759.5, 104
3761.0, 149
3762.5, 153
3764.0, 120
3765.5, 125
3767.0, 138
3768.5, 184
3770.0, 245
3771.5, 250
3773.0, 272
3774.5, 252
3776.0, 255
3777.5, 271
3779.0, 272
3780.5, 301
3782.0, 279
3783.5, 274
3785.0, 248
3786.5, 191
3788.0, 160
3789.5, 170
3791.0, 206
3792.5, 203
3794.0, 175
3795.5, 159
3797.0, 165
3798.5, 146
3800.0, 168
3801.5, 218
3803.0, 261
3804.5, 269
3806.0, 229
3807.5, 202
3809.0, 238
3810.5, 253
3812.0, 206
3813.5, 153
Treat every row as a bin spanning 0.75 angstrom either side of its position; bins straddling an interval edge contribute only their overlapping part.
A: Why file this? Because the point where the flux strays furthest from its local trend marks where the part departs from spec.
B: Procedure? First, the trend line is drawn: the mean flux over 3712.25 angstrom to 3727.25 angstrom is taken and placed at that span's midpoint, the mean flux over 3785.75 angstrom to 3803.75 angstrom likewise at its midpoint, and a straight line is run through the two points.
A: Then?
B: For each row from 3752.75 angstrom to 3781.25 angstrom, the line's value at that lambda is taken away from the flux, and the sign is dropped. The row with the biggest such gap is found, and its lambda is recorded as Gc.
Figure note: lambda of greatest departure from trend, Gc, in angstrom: 3780.5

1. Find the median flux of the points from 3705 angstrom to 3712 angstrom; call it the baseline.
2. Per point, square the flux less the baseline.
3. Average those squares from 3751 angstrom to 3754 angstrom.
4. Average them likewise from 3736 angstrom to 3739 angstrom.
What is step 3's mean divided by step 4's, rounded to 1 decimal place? 0.2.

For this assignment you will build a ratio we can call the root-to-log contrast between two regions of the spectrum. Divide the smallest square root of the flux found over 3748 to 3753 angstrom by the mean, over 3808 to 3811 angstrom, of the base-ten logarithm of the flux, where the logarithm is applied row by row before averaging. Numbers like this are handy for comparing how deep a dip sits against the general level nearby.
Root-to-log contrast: 2.6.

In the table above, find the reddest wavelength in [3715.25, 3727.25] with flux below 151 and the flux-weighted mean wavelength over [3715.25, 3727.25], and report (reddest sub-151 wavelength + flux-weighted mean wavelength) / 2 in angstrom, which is 3722.5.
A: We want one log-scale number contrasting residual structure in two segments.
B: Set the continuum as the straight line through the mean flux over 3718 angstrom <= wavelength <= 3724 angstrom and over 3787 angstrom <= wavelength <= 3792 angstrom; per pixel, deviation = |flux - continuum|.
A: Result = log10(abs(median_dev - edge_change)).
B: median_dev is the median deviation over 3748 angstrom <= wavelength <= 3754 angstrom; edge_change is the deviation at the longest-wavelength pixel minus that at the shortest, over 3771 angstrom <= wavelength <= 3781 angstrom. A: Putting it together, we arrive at 0.75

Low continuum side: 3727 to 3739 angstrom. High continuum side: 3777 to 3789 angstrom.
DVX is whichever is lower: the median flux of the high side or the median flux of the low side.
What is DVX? 96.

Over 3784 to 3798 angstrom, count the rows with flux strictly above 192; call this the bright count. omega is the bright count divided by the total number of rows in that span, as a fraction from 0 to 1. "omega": 0.33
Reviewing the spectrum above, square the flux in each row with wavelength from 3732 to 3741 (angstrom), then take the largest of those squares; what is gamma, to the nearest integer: 20736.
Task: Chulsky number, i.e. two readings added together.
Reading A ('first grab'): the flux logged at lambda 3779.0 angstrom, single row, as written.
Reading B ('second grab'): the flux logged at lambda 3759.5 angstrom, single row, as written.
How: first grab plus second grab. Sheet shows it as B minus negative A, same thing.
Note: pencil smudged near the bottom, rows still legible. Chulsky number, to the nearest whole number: 376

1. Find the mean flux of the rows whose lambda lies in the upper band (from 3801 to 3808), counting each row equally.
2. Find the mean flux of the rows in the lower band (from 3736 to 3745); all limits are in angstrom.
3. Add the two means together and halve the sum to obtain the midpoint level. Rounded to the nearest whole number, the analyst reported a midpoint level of 171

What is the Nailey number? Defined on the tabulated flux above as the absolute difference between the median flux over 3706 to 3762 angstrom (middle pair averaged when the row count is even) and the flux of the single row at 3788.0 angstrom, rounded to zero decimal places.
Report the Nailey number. 34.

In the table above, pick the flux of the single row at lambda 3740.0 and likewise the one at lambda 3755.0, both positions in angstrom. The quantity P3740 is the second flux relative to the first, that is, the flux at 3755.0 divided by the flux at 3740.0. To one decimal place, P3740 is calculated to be 1.5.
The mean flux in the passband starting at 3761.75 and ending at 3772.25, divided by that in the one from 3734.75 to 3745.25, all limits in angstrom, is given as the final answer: 1.8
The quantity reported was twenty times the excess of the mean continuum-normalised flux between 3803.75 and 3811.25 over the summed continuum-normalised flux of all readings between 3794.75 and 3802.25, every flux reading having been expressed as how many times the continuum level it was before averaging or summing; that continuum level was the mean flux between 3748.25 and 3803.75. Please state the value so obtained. -65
